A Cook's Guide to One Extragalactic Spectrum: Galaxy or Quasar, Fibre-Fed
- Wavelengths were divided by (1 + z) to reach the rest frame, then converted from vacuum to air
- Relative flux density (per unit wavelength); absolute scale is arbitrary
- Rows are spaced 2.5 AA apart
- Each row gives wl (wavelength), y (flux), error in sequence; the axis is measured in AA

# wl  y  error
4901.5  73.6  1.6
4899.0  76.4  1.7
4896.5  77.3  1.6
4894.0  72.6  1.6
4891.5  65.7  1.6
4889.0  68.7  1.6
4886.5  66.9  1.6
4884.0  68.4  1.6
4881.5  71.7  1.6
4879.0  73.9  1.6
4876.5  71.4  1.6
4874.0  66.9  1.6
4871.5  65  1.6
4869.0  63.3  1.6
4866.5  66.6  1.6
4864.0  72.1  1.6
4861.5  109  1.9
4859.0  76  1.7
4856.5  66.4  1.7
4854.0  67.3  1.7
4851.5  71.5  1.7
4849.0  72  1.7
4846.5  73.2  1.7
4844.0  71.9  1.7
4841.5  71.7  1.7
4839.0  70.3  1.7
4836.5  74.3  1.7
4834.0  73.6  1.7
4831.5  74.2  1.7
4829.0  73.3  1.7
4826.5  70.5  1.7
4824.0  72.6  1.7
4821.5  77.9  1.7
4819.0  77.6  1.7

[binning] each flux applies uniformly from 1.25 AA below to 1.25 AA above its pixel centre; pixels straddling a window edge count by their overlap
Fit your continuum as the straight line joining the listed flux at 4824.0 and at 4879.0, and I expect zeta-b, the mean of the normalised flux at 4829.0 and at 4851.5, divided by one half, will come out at 1.98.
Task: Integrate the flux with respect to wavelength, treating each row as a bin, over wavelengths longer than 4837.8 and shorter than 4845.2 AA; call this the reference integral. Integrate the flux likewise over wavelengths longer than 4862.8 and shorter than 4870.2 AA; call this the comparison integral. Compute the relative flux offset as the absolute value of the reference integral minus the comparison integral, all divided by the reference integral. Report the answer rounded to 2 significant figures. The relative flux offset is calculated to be 0.056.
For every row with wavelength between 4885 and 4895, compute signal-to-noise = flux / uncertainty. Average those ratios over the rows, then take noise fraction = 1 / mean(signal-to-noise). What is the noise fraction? 0.0234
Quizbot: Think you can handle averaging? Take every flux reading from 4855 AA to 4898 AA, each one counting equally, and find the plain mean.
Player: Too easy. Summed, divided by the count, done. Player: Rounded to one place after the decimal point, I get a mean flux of 71.9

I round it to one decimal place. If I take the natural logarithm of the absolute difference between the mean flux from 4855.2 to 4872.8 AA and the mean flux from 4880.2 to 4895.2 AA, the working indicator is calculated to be 1.6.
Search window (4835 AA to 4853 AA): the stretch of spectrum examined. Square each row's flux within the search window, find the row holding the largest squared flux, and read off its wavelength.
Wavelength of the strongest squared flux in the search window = 4836.5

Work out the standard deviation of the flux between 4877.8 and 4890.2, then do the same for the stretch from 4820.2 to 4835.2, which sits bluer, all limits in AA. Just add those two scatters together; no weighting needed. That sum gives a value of 5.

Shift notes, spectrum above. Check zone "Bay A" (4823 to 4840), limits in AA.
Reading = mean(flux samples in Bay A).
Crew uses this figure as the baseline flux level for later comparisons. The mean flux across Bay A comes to 73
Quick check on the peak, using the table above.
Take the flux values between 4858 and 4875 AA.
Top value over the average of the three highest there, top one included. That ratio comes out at 1.27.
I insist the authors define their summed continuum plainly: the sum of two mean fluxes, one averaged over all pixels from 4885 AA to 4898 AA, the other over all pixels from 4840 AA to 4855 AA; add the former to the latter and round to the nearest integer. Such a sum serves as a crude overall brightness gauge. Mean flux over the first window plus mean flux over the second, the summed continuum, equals 142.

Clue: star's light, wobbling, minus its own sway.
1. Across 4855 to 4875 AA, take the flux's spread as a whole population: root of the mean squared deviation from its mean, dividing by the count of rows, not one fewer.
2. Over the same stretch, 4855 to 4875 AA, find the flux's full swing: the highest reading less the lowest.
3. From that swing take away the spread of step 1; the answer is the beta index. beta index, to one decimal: 31.6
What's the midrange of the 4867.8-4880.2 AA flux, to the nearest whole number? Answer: 69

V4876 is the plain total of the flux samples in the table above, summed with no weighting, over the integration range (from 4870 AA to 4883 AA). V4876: 349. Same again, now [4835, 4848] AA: 361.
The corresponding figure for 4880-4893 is 341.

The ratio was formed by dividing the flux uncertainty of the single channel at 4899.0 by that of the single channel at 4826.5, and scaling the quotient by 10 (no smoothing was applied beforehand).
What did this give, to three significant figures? 10.0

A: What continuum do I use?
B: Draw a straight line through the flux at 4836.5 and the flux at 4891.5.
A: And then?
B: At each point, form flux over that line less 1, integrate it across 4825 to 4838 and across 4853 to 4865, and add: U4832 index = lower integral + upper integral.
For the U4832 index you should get 1.0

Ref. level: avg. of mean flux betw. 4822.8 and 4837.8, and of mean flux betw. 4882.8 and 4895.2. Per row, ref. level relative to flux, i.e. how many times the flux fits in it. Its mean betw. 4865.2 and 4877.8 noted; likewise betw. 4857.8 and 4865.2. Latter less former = -0.21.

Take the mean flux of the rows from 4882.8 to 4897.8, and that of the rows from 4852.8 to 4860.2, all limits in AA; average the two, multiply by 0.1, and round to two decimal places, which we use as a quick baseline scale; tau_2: 6.99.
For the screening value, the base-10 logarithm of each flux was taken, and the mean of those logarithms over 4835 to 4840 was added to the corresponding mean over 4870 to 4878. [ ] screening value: 3.69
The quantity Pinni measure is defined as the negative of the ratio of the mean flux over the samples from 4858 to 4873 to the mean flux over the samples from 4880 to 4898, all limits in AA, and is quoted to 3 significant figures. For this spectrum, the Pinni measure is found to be -1.07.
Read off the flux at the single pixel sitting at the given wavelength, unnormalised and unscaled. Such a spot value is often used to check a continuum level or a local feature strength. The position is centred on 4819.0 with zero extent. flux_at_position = 77.6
